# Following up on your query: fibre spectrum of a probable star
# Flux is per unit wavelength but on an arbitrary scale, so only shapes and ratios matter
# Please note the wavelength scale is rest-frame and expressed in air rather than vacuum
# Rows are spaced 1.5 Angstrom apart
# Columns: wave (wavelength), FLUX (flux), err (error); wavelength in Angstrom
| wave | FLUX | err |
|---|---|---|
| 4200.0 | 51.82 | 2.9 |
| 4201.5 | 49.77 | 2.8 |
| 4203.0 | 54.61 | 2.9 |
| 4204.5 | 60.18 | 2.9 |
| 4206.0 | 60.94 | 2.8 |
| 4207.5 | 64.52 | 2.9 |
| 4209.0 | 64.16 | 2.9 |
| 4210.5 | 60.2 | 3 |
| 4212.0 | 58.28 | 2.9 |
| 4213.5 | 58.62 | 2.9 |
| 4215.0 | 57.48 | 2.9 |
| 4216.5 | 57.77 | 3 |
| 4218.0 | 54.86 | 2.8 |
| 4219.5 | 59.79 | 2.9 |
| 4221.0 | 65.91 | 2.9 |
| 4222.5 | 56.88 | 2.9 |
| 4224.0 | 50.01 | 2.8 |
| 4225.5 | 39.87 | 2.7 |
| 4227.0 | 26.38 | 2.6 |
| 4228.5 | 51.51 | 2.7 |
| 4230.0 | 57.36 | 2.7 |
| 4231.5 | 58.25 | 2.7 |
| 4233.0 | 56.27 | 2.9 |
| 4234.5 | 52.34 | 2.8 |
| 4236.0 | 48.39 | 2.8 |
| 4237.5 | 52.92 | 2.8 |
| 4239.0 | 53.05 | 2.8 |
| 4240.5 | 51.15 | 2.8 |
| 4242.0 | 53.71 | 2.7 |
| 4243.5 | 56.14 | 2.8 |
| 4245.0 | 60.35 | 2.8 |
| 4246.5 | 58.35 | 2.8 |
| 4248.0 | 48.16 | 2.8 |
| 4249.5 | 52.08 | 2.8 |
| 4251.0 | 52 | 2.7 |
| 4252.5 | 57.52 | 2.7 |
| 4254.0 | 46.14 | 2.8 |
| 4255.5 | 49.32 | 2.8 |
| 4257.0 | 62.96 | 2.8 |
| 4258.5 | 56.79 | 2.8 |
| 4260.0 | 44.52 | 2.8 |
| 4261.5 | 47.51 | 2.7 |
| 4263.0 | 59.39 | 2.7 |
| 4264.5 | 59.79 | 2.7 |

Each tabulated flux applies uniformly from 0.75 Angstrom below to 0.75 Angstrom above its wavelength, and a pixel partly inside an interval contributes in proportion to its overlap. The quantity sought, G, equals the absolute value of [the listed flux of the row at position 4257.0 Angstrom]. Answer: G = 63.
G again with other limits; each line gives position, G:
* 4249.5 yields 52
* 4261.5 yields 48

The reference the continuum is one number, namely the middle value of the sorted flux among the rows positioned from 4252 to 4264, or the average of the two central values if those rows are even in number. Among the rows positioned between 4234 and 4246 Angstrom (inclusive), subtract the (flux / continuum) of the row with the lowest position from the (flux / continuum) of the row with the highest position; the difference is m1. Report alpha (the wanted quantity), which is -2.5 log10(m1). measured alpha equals 2.05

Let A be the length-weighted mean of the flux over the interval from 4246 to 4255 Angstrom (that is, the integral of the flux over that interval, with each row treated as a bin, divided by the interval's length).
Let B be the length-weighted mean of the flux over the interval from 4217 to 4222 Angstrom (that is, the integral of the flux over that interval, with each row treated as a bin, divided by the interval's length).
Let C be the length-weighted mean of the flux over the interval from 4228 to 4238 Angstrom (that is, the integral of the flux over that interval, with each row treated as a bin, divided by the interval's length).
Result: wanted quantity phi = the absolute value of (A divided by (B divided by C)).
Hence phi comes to 46.9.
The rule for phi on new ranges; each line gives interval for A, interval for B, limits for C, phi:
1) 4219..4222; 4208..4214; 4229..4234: 58.7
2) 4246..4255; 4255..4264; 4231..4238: 51.9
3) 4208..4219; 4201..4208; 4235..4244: 53.2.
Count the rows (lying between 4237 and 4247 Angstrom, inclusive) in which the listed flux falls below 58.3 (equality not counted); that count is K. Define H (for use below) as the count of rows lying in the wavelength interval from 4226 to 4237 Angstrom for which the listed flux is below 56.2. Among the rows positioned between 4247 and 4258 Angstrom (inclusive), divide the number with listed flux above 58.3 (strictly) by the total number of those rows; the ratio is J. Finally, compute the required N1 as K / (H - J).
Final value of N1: 1.3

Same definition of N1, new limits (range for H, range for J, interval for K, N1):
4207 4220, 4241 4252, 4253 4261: 5.6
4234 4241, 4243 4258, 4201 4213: 0.6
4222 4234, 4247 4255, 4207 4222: 1.0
